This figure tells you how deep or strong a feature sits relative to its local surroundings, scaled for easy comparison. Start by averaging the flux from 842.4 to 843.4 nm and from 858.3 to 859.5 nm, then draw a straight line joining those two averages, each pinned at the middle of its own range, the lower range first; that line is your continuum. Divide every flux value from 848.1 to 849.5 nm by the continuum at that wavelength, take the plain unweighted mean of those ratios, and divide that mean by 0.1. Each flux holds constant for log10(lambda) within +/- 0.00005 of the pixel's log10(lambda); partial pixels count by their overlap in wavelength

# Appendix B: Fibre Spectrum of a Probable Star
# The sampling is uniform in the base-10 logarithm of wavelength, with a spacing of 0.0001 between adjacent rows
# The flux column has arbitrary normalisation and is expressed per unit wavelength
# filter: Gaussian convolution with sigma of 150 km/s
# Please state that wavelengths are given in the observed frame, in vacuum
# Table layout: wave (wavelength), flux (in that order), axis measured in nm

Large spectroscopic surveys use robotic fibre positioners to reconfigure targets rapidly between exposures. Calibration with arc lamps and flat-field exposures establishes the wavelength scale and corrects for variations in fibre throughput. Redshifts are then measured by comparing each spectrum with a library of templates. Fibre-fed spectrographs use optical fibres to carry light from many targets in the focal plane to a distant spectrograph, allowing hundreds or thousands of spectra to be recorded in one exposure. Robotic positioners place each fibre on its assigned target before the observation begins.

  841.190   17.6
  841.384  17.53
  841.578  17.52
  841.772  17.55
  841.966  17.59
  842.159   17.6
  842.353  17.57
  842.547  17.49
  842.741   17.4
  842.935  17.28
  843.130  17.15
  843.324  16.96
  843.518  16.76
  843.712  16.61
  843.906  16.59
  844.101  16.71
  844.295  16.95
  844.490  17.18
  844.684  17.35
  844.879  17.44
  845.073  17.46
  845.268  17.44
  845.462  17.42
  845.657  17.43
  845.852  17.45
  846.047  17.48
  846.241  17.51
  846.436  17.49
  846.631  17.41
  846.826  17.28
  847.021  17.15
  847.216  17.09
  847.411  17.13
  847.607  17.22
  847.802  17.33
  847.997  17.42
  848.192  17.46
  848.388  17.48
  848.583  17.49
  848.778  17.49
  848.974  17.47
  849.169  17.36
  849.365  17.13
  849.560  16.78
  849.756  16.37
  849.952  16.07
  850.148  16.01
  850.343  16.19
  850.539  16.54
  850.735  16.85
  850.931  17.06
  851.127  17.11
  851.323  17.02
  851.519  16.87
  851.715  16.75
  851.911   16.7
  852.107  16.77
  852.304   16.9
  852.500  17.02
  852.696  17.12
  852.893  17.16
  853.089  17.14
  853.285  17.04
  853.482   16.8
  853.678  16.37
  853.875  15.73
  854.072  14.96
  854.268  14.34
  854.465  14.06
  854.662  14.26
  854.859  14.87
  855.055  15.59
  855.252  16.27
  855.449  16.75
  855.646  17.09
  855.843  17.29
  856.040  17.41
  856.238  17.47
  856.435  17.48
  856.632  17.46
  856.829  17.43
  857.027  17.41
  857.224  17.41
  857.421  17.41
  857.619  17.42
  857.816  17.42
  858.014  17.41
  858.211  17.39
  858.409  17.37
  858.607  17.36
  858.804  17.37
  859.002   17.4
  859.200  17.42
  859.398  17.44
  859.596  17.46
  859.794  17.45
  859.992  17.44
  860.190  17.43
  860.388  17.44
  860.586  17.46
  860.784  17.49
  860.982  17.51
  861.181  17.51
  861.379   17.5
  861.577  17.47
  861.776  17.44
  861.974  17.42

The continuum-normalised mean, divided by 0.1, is 10.1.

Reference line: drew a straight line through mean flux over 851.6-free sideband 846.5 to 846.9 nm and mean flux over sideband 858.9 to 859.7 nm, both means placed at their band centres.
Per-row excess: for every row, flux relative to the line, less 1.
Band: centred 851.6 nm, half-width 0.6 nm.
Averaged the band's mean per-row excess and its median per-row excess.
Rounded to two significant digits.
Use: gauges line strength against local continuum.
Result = -0.031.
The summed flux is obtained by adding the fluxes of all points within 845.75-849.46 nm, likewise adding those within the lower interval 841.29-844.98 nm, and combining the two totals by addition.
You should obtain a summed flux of 657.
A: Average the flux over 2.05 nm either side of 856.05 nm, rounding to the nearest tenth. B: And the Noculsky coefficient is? 16.5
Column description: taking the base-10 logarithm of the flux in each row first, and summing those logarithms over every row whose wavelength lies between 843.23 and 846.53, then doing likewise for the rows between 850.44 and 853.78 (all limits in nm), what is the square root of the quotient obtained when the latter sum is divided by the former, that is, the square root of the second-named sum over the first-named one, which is 1.00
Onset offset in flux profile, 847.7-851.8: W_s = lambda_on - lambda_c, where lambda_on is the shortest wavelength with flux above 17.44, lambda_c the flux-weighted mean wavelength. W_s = -1.55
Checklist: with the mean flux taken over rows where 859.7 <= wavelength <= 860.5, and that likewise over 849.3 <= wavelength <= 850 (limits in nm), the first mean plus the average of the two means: 34.5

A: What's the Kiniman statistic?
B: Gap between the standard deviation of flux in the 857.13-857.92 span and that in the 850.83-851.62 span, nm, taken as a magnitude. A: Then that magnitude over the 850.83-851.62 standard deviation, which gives 0.9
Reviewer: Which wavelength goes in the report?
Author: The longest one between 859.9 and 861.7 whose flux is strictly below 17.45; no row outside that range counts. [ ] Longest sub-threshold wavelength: 860.388 nm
